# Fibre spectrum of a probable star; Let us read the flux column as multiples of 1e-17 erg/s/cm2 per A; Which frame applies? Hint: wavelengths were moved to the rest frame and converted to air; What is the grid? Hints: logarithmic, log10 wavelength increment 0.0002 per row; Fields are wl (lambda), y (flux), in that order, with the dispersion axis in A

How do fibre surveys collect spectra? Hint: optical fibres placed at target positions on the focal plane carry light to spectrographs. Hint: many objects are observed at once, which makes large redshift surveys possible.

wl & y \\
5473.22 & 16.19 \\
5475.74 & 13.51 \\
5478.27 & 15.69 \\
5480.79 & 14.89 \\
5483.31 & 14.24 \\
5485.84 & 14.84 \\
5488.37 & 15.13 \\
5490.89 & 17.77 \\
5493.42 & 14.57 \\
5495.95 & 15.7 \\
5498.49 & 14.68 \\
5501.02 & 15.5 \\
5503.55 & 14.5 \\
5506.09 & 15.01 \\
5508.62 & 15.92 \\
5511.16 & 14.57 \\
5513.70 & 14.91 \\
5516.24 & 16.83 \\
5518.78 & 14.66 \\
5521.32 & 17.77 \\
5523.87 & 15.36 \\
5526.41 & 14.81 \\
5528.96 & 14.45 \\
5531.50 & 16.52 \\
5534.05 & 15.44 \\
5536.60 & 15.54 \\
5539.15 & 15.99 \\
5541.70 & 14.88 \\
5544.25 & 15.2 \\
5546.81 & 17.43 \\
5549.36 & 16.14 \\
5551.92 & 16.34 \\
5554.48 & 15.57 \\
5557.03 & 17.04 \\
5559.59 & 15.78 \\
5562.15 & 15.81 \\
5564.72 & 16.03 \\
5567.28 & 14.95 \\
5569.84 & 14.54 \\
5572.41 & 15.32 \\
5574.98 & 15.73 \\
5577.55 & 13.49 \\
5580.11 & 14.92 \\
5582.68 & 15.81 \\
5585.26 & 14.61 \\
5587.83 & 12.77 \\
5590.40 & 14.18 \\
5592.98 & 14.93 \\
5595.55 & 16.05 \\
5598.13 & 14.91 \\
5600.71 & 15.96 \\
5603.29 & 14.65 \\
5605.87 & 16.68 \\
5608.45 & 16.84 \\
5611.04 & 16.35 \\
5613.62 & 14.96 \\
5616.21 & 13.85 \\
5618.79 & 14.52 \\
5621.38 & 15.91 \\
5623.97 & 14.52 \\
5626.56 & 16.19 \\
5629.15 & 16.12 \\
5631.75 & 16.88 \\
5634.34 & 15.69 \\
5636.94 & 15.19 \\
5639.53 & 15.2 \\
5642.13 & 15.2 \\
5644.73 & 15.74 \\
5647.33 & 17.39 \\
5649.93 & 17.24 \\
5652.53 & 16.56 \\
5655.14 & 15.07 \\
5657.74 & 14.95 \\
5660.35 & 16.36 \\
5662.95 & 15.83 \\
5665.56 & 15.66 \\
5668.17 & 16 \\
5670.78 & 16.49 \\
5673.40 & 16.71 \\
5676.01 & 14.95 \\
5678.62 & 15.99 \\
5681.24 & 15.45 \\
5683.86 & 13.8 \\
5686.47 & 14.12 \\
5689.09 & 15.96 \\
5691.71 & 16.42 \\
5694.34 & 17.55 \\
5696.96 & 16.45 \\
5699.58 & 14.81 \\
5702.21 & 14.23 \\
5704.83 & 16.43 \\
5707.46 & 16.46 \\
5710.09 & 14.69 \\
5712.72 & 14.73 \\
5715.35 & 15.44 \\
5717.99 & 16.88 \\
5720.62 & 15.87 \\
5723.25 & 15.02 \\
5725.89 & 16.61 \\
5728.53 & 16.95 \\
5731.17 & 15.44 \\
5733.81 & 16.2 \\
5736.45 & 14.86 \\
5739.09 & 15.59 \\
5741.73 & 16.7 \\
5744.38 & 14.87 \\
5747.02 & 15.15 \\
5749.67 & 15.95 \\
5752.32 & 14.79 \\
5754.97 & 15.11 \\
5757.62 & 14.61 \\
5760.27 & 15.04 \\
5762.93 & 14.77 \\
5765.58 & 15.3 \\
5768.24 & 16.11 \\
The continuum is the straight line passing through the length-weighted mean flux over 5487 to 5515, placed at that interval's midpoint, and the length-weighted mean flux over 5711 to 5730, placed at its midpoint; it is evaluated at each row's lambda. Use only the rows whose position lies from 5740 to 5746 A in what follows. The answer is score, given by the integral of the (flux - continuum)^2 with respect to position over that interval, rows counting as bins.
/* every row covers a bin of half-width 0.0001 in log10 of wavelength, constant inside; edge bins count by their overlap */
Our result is 5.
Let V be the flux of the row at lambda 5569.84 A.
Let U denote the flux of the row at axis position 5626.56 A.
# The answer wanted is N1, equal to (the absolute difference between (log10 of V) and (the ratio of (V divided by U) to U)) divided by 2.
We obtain 0.554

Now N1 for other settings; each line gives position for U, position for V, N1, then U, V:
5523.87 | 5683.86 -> 0.541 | 15.36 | 13.8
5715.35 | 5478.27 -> 0.565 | 15.44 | 15.69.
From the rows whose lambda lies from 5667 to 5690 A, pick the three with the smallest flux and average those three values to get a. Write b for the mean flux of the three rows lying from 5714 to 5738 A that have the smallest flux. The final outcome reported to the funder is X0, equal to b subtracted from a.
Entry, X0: -0.8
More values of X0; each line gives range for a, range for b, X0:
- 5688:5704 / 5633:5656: -0.2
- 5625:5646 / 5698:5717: 0.6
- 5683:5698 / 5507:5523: -0.1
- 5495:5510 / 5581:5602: 0.9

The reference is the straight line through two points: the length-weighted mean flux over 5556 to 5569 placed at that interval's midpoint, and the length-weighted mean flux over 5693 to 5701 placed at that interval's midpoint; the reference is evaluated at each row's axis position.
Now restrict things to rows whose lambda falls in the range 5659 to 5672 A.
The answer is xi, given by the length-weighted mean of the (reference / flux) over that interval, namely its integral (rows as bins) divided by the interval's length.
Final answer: 1.01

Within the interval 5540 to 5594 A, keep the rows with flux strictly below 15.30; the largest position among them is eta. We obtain 5592.98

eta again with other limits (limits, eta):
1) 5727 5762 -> 5760.27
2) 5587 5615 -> 5613.62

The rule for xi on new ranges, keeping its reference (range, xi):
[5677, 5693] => 1.06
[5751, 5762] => 1.10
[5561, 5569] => 1.02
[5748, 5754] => 1.07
